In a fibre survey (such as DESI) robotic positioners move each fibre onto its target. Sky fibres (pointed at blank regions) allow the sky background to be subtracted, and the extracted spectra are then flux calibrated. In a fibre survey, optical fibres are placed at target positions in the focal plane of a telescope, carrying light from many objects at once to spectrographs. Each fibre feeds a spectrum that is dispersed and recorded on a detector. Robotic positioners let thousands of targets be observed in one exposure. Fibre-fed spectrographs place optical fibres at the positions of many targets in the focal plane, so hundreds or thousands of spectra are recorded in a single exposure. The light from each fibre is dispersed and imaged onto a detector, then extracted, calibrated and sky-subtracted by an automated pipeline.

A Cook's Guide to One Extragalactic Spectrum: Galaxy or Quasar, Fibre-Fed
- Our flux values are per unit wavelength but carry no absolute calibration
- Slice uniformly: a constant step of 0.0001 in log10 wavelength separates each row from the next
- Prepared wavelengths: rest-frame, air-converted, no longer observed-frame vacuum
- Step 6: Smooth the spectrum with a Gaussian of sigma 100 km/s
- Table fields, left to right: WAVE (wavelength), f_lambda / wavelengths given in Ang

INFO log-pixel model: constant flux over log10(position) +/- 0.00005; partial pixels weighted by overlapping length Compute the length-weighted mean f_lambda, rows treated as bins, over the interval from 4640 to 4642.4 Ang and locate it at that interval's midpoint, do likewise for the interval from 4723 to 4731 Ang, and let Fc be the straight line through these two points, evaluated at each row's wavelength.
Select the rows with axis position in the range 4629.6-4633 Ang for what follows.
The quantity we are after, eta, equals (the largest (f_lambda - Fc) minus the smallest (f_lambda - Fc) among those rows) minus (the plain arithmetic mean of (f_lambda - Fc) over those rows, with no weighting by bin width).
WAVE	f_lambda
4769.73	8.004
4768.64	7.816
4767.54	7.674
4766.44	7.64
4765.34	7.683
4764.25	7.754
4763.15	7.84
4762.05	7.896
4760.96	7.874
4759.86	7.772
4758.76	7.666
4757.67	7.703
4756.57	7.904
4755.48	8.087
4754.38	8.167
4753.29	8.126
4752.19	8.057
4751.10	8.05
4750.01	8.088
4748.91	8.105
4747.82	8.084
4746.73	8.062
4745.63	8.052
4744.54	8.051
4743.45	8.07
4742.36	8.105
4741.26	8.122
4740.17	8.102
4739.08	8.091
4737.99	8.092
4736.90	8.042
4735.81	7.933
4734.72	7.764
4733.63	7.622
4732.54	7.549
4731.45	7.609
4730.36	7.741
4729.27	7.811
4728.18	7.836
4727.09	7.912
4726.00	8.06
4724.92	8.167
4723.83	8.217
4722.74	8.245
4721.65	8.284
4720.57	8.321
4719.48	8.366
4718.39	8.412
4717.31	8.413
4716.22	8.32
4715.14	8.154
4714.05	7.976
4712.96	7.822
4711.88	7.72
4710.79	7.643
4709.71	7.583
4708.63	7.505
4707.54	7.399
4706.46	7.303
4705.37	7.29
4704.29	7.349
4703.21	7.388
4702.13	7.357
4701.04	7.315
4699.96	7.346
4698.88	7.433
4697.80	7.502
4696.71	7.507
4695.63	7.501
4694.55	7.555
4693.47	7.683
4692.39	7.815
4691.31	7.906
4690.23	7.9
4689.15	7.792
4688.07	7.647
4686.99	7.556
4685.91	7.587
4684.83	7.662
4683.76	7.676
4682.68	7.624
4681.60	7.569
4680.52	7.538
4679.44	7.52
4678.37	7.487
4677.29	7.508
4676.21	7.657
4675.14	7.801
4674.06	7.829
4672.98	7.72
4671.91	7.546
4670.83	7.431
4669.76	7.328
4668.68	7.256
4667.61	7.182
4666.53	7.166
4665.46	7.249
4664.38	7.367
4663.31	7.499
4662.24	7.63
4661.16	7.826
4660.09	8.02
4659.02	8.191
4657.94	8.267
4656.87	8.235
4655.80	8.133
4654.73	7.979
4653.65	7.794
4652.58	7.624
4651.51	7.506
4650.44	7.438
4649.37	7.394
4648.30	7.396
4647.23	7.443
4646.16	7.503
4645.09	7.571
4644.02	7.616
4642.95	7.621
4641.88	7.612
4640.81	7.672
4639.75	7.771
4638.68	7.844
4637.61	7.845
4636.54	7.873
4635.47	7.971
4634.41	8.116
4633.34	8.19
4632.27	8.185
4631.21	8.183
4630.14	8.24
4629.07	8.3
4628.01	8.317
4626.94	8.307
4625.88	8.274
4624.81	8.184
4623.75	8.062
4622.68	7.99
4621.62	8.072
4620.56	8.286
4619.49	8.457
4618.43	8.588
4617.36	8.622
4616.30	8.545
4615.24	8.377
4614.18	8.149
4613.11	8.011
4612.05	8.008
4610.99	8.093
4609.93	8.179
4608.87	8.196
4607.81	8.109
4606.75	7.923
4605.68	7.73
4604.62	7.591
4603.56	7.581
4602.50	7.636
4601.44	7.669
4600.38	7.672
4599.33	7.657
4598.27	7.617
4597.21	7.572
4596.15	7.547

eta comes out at -0.49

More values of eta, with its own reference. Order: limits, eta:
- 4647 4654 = 0.58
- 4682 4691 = 0.48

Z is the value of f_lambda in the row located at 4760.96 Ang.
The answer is 7.874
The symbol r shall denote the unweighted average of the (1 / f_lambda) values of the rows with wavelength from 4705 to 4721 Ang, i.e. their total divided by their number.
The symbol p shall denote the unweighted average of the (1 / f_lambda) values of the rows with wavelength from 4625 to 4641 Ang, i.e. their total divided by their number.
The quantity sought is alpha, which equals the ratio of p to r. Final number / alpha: 0.97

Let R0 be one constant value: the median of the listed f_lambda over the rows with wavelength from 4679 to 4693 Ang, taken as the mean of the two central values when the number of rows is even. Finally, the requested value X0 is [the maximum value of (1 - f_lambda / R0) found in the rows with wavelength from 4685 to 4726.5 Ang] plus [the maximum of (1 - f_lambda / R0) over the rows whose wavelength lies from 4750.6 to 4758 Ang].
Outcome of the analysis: 0.04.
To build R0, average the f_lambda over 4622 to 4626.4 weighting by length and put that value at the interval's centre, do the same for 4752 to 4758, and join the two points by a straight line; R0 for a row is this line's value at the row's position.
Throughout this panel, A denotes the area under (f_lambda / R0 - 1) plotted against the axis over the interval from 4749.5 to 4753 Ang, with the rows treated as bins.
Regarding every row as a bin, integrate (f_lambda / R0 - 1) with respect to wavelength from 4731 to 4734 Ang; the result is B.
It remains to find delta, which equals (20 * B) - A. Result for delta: -3.3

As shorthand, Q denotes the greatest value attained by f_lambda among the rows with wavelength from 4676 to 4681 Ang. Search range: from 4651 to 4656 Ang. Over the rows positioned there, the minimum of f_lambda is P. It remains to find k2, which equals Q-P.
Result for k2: 0.2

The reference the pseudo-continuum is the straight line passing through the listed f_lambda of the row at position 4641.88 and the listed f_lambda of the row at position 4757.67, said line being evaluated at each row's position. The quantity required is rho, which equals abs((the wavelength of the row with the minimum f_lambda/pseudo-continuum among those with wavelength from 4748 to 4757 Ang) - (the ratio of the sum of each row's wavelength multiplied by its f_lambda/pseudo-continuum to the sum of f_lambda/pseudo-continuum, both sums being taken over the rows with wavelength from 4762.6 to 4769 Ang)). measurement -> 9.3 Ang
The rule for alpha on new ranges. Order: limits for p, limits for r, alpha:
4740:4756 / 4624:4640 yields 1.00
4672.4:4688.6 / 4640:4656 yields 1.00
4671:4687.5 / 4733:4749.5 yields 1.05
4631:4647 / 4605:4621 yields 1.05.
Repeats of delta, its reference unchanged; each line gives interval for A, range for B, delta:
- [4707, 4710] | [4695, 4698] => -3.9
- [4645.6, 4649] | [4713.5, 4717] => 1.4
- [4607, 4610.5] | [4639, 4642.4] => -3.5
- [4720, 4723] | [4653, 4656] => -1.3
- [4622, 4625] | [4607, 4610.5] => 0.1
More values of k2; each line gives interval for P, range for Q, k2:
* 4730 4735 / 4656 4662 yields 0.7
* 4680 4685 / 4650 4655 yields 0.4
